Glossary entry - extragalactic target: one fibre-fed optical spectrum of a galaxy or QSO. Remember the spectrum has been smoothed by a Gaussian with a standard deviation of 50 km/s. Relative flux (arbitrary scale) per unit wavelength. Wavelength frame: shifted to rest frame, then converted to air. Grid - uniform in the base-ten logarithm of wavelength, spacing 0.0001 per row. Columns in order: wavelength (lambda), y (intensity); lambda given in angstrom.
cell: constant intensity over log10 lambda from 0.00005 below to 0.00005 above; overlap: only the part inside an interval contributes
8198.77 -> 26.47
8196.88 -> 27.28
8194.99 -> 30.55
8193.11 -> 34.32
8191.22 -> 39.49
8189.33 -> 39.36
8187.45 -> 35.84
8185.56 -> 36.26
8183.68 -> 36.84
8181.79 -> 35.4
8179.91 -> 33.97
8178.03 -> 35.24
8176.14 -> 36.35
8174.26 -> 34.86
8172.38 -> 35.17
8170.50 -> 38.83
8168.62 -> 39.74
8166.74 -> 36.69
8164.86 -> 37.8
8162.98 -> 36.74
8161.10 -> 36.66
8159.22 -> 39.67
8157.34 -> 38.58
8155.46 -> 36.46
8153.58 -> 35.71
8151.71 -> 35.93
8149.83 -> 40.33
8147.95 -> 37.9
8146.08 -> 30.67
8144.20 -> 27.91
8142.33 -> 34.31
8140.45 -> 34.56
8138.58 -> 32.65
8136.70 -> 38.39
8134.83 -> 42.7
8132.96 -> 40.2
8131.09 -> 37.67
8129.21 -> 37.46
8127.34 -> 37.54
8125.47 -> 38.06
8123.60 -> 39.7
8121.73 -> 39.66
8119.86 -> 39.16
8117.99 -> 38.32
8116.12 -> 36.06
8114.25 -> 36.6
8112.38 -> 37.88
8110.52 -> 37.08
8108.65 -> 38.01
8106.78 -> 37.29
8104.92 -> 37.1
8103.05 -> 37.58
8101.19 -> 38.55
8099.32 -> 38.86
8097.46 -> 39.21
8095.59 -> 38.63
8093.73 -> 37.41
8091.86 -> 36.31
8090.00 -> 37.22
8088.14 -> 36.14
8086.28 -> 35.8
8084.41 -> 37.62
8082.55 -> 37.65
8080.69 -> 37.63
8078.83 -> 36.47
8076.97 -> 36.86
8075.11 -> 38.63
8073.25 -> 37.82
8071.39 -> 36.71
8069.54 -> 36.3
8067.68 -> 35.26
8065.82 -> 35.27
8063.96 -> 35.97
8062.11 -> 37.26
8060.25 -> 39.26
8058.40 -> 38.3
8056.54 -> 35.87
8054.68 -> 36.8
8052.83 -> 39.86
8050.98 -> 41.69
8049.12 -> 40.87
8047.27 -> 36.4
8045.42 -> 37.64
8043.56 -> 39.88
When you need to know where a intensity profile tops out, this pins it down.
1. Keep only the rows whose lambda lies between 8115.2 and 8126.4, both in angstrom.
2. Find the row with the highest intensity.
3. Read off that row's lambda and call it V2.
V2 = 8123.60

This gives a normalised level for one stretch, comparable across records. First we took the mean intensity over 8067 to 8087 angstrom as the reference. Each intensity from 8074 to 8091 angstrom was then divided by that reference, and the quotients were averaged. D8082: 1.00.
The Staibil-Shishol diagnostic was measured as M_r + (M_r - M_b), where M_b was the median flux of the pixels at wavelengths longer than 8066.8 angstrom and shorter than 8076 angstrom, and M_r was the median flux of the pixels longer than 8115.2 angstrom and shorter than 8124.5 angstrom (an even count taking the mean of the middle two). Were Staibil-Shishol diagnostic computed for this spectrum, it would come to 42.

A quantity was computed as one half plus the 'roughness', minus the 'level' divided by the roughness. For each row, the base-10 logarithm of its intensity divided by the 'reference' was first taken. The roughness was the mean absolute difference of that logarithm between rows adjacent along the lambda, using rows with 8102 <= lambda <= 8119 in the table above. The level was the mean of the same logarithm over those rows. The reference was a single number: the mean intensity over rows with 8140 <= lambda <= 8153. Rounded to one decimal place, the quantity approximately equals -2.7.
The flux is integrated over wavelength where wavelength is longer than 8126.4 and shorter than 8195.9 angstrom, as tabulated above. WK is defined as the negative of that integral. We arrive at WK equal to -2534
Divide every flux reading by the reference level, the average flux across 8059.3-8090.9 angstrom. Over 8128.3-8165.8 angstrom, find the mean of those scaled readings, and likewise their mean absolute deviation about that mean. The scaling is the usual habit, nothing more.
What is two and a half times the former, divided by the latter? 37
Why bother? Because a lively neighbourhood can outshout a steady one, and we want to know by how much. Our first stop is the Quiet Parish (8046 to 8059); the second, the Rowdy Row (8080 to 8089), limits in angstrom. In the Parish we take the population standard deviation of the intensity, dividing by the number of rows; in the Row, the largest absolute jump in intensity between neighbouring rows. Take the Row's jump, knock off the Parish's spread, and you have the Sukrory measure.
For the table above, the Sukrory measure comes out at -0.31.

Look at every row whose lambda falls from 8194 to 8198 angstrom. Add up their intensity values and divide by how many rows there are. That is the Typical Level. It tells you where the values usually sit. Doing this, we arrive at 28.9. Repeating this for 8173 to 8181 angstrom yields 35.1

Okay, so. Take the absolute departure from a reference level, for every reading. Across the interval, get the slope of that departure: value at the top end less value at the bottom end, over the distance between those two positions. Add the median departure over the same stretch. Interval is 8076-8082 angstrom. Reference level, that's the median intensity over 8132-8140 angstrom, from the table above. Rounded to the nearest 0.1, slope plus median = 2.2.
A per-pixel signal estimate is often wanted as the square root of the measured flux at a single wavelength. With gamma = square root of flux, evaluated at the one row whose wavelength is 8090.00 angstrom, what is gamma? 6.10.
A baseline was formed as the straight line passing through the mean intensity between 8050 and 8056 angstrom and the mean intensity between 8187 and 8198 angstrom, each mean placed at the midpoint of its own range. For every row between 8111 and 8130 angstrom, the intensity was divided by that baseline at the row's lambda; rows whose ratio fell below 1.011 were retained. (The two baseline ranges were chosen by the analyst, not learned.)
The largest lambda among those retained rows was 8116.12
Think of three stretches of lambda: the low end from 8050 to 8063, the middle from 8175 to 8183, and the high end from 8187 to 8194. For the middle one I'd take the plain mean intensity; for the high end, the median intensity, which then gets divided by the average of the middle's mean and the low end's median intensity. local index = 1.02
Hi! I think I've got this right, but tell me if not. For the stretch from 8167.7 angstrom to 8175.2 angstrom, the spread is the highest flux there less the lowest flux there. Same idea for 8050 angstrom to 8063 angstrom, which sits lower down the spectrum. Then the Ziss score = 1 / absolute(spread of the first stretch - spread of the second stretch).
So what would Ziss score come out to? 1.06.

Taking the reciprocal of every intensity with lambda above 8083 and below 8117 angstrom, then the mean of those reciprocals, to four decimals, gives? 0.0267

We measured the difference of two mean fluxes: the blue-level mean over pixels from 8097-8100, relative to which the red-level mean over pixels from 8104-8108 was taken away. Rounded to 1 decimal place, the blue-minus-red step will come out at 1.8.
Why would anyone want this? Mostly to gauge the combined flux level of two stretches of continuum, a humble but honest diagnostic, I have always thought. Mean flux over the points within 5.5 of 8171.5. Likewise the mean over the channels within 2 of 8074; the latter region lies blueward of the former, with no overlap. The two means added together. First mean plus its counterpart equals 75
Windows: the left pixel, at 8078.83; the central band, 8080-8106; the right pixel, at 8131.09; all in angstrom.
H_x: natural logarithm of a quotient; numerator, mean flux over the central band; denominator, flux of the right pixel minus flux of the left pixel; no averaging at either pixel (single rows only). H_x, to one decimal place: 3.4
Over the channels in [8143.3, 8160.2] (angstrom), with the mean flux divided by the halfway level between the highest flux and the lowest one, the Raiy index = 1.05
